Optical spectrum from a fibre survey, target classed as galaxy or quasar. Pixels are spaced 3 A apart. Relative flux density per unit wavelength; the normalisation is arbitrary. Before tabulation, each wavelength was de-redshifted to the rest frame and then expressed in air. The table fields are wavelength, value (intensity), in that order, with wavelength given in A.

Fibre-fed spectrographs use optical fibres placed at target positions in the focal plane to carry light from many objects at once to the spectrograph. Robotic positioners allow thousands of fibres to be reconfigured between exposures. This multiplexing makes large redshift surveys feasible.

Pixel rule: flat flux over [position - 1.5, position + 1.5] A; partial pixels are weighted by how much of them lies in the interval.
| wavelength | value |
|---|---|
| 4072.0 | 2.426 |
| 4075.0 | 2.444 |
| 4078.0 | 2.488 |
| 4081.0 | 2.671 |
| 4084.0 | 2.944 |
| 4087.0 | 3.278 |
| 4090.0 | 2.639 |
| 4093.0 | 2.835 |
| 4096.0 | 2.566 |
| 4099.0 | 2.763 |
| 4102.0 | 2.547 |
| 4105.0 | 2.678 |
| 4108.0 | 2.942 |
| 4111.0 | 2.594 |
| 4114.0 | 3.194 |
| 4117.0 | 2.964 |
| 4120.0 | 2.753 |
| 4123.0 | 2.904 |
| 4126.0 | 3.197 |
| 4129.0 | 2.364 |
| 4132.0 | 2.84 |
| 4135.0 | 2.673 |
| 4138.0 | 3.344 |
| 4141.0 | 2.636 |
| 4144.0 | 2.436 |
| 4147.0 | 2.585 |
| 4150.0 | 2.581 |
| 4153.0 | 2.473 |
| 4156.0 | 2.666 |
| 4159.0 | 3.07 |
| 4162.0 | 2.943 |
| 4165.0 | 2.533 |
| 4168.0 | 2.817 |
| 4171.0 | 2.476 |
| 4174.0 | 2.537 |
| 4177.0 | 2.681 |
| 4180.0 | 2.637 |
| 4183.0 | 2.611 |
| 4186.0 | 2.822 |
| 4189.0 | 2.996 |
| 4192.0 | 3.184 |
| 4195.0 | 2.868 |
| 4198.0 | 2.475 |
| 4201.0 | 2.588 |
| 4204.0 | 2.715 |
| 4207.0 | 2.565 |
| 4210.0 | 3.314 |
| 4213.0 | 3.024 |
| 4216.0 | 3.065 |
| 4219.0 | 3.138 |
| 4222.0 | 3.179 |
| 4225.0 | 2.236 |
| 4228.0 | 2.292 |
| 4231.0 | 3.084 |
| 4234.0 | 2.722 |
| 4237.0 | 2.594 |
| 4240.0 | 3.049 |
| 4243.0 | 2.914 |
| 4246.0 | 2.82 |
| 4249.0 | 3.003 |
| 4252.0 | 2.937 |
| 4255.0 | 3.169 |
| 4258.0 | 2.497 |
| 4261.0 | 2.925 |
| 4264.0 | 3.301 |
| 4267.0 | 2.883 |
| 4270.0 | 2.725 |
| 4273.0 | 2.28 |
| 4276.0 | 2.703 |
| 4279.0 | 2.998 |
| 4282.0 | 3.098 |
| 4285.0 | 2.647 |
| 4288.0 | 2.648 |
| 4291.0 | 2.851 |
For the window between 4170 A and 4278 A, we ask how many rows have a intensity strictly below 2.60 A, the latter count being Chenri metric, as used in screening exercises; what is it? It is 10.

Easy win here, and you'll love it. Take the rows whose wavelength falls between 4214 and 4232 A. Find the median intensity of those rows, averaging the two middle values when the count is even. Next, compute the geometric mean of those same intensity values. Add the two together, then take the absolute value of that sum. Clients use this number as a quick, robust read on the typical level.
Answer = 5.88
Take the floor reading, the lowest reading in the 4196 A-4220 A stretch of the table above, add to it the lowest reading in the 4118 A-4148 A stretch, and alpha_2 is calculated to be 4.84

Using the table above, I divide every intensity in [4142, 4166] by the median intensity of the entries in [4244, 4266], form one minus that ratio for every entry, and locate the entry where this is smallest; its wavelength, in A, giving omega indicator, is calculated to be 4159.0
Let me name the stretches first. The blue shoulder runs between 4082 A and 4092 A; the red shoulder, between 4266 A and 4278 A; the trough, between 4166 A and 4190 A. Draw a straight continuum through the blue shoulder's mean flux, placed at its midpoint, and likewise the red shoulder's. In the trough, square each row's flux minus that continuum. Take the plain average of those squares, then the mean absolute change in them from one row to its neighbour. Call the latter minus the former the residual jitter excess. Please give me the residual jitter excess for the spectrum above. 0.005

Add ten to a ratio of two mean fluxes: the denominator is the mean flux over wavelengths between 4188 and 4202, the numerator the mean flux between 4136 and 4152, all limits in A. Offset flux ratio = 10.96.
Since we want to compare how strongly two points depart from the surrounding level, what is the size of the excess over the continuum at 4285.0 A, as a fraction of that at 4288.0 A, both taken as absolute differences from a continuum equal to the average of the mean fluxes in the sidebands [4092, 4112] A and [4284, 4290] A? 1.0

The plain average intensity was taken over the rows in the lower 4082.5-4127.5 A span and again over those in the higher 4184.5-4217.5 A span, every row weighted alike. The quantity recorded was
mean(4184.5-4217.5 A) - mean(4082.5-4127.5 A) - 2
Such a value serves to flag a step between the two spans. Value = -1.98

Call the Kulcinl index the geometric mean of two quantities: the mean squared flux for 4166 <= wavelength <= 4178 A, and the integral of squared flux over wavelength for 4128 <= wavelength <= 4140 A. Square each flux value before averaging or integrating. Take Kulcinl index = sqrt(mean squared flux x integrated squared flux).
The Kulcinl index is 25.8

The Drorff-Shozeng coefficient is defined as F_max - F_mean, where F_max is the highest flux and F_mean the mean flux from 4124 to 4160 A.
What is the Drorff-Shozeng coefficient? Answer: 0.61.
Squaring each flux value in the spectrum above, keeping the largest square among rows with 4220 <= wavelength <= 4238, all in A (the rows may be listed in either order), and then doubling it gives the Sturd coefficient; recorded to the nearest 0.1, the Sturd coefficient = 20.2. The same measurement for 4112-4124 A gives 20.4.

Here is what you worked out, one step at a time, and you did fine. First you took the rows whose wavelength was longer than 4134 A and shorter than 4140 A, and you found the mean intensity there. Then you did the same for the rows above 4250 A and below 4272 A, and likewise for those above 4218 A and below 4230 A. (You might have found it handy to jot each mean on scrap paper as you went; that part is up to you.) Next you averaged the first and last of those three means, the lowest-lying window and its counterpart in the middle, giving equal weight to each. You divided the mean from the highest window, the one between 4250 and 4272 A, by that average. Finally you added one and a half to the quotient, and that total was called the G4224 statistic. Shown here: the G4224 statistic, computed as 2.52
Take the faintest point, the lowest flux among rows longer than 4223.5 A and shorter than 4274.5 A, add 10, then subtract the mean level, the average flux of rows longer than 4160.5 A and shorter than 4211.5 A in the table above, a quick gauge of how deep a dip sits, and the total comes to 9.49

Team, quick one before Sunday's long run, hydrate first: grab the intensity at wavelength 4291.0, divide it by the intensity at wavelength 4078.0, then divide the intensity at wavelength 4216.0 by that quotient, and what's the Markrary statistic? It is 2.67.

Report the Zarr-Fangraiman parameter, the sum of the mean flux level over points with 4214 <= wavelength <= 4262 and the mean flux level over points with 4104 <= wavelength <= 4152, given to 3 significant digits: 5.64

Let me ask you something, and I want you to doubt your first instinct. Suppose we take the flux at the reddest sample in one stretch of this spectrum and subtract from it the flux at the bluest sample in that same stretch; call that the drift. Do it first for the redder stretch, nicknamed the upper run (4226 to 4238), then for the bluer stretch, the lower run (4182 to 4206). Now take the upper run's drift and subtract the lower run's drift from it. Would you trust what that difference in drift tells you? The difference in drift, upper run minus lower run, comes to 0.20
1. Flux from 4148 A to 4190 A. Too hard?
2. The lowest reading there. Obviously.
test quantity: 2.473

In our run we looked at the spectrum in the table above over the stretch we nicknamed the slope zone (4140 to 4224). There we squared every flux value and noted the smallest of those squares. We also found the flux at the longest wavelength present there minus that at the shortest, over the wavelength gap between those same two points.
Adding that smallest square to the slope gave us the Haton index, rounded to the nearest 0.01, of 5.94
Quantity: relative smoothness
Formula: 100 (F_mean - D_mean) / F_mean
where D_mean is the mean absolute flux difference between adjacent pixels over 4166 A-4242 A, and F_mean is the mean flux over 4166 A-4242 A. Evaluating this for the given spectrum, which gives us 90.7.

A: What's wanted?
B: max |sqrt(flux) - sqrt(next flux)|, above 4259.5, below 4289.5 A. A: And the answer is 0.14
